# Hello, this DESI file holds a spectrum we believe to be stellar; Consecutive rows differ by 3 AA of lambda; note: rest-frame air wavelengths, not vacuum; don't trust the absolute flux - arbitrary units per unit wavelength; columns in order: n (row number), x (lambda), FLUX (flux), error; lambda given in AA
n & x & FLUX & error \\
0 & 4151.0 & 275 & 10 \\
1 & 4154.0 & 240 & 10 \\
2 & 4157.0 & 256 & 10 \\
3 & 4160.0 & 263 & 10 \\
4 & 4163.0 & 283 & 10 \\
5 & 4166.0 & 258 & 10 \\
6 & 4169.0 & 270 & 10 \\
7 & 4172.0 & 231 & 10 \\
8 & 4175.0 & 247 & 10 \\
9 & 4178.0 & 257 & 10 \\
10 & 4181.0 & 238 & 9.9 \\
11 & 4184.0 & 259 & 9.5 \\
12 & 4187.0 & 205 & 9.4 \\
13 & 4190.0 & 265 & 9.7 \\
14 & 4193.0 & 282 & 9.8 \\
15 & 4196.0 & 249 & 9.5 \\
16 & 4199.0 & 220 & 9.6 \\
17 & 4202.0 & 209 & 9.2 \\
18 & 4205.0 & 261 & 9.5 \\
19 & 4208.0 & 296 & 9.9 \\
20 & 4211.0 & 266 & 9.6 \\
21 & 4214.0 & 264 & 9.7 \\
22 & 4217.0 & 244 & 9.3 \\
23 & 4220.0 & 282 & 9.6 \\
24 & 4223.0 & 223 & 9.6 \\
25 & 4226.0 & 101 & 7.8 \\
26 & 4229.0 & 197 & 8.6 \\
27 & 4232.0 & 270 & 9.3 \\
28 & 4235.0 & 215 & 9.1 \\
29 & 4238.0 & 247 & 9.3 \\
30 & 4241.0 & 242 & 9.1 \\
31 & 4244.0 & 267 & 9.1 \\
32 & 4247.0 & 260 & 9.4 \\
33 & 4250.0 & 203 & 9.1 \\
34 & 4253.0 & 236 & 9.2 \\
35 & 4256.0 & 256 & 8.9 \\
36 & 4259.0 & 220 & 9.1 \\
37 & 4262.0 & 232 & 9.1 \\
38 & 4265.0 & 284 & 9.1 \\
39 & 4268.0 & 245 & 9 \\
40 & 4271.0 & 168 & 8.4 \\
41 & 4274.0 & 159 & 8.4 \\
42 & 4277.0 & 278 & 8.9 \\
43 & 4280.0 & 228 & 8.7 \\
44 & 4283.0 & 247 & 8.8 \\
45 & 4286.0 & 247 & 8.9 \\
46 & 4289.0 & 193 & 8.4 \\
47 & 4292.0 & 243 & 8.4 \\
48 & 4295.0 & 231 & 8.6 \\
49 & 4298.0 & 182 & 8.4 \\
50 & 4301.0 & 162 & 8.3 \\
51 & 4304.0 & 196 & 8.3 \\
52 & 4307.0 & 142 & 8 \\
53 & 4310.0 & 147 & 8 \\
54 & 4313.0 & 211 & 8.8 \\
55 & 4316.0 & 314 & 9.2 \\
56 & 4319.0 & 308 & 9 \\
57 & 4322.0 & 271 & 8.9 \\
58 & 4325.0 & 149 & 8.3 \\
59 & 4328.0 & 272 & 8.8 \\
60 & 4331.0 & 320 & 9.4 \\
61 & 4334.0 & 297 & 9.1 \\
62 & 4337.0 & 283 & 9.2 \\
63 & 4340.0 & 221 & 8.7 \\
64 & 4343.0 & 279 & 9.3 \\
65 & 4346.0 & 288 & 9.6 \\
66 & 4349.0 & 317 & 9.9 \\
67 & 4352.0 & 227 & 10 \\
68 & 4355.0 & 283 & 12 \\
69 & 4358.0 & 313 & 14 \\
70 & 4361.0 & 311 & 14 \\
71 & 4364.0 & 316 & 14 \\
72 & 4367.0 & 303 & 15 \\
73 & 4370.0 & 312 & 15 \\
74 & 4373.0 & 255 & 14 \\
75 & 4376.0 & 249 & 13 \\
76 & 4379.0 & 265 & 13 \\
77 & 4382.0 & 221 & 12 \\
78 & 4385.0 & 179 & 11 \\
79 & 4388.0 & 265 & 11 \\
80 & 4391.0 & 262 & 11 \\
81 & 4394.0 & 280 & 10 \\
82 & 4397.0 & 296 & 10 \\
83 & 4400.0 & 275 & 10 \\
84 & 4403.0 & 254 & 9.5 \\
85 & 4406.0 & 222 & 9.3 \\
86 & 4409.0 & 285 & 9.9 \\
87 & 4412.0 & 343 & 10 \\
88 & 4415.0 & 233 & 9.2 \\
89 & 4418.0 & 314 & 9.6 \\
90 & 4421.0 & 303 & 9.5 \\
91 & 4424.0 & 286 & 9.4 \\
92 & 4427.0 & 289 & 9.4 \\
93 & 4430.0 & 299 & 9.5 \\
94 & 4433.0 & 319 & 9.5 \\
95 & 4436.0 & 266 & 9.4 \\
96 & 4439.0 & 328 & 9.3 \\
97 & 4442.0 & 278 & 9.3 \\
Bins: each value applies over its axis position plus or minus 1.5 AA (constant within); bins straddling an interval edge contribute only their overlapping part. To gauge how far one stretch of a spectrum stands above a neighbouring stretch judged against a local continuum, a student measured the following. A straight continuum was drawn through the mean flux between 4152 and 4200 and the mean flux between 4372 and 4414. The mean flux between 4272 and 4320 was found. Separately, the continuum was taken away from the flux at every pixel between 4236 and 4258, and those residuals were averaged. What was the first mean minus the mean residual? 228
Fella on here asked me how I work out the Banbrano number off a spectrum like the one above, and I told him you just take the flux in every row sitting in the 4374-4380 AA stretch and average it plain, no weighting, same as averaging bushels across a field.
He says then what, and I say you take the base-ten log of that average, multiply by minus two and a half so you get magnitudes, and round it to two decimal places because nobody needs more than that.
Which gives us -6.02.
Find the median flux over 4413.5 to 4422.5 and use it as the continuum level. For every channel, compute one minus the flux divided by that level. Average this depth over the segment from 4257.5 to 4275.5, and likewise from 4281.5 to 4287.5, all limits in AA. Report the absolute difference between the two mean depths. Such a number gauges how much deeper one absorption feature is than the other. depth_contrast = 0.10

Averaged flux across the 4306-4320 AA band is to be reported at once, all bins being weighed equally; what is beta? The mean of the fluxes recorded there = 224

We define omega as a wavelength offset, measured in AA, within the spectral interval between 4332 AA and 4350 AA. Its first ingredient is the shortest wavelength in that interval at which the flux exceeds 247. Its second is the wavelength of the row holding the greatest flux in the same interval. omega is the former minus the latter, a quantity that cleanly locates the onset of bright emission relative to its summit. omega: -15 AA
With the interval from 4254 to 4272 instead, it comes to -9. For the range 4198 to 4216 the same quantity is -3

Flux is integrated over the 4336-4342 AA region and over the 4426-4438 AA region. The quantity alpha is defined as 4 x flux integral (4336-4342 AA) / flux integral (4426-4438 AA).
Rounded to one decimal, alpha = 1.7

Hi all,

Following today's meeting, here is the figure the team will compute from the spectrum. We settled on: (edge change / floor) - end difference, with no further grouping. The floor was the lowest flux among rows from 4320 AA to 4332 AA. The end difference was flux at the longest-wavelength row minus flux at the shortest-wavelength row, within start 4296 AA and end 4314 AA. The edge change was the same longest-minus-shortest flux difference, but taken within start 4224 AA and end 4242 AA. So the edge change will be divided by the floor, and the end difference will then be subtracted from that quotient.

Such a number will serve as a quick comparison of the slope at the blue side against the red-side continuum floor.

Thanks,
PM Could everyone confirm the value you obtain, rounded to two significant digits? -28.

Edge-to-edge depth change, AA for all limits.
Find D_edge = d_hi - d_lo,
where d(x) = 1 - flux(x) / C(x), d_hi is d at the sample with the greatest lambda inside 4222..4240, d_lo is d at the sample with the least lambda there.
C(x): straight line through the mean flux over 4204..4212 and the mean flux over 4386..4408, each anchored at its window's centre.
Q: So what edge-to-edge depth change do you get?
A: -0.1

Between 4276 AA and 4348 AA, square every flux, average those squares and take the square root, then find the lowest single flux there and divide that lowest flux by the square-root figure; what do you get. 0.58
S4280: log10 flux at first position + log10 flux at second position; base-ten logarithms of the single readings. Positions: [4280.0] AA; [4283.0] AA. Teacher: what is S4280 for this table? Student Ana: 4.75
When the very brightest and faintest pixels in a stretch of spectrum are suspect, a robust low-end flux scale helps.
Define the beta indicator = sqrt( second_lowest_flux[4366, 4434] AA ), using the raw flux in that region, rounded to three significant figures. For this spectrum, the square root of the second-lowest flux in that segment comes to 14.9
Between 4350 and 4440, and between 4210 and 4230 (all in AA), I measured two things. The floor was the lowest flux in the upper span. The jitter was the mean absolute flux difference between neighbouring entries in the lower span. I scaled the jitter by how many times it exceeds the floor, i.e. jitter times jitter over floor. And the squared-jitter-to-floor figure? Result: 18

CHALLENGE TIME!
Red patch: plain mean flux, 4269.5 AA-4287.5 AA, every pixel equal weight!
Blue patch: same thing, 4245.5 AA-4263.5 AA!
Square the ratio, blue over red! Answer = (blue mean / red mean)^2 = 1.12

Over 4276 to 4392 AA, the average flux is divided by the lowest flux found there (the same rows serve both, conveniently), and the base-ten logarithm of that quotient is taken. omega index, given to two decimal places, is 0.25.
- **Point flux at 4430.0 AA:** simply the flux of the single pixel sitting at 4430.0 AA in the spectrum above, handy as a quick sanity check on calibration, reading 299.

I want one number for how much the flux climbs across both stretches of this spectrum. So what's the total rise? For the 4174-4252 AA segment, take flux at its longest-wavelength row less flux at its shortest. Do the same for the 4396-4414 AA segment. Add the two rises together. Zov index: 3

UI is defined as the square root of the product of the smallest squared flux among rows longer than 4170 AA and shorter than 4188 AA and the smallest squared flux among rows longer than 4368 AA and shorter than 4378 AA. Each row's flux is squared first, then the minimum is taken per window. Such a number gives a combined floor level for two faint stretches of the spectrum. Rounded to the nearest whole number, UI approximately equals 51045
